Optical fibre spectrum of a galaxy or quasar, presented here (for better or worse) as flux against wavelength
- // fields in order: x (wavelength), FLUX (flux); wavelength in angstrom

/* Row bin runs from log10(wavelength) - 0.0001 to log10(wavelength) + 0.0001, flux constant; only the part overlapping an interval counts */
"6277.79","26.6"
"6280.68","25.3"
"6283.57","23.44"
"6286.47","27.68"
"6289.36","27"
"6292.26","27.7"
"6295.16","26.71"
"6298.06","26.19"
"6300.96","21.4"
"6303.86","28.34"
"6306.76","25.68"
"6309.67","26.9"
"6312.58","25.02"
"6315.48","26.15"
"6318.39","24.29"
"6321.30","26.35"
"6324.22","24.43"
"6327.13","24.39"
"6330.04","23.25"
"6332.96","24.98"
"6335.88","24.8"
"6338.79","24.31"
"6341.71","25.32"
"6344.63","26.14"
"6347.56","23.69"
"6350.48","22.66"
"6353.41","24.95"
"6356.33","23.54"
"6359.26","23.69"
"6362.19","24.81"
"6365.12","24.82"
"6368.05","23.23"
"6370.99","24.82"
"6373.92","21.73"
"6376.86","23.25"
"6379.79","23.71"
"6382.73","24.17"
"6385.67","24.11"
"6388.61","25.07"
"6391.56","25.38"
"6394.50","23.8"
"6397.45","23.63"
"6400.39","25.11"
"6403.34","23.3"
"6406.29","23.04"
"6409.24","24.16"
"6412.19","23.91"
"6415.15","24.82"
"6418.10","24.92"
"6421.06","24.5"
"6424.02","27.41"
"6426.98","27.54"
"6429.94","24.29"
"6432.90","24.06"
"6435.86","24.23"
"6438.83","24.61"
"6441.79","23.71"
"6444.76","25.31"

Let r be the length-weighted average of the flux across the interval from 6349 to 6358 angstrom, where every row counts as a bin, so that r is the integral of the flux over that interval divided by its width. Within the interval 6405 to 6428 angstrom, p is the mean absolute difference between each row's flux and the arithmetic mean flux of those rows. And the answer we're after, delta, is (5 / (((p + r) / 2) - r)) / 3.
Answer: -0.148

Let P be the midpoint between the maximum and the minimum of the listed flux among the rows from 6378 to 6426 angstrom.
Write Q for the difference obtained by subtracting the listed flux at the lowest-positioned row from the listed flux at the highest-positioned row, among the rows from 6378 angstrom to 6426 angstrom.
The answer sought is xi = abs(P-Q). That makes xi 21.5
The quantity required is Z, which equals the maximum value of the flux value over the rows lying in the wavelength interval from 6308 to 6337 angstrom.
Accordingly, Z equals 26.9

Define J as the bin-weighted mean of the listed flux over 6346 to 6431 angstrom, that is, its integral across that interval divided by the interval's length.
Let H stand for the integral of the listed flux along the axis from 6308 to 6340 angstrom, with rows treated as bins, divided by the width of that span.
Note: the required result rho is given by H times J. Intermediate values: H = 25.0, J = 24.3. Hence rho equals 607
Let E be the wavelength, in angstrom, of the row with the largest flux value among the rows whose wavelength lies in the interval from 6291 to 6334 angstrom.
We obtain 6303.86 angstrom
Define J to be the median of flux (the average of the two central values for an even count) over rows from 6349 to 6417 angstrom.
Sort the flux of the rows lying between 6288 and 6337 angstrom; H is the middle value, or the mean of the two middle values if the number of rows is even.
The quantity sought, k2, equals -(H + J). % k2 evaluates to -49.59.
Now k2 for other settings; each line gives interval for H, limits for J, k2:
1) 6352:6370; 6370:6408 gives -48.05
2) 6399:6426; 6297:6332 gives -49.85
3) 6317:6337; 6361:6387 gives -48.54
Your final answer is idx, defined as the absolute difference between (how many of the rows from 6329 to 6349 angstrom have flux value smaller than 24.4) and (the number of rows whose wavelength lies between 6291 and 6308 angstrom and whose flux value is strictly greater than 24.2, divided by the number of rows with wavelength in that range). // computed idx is 2.2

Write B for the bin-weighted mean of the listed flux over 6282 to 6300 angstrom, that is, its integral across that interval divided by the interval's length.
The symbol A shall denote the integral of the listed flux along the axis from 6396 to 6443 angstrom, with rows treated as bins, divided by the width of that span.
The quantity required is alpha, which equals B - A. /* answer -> 1.7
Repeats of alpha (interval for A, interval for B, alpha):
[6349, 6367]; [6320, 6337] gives 0.6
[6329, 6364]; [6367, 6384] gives -0.9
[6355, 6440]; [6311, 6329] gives 0.7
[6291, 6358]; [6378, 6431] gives -0.5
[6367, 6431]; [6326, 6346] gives 0.4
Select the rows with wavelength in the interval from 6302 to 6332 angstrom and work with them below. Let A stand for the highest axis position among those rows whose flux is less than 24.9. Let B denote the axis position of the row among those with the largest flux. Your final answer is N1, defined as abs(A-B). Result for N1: 26.2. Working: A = 6330.04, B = 6303.86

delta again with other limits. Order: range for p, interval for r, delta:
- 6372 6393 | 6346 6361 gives -0.146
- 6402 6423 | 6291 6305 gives -0.131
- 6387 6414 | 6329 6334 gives -0.142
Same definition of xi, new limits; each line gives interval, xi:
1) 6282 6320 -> 24.0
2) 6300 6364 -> 21.5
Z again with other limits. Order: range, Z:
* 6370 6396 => 25.38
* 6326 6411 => 26.14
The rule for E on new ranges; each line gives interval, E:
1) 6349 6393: 6391.56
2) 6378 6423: 6391.56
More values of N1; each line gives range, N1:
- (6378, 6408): 14.7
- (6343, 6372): 26.4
